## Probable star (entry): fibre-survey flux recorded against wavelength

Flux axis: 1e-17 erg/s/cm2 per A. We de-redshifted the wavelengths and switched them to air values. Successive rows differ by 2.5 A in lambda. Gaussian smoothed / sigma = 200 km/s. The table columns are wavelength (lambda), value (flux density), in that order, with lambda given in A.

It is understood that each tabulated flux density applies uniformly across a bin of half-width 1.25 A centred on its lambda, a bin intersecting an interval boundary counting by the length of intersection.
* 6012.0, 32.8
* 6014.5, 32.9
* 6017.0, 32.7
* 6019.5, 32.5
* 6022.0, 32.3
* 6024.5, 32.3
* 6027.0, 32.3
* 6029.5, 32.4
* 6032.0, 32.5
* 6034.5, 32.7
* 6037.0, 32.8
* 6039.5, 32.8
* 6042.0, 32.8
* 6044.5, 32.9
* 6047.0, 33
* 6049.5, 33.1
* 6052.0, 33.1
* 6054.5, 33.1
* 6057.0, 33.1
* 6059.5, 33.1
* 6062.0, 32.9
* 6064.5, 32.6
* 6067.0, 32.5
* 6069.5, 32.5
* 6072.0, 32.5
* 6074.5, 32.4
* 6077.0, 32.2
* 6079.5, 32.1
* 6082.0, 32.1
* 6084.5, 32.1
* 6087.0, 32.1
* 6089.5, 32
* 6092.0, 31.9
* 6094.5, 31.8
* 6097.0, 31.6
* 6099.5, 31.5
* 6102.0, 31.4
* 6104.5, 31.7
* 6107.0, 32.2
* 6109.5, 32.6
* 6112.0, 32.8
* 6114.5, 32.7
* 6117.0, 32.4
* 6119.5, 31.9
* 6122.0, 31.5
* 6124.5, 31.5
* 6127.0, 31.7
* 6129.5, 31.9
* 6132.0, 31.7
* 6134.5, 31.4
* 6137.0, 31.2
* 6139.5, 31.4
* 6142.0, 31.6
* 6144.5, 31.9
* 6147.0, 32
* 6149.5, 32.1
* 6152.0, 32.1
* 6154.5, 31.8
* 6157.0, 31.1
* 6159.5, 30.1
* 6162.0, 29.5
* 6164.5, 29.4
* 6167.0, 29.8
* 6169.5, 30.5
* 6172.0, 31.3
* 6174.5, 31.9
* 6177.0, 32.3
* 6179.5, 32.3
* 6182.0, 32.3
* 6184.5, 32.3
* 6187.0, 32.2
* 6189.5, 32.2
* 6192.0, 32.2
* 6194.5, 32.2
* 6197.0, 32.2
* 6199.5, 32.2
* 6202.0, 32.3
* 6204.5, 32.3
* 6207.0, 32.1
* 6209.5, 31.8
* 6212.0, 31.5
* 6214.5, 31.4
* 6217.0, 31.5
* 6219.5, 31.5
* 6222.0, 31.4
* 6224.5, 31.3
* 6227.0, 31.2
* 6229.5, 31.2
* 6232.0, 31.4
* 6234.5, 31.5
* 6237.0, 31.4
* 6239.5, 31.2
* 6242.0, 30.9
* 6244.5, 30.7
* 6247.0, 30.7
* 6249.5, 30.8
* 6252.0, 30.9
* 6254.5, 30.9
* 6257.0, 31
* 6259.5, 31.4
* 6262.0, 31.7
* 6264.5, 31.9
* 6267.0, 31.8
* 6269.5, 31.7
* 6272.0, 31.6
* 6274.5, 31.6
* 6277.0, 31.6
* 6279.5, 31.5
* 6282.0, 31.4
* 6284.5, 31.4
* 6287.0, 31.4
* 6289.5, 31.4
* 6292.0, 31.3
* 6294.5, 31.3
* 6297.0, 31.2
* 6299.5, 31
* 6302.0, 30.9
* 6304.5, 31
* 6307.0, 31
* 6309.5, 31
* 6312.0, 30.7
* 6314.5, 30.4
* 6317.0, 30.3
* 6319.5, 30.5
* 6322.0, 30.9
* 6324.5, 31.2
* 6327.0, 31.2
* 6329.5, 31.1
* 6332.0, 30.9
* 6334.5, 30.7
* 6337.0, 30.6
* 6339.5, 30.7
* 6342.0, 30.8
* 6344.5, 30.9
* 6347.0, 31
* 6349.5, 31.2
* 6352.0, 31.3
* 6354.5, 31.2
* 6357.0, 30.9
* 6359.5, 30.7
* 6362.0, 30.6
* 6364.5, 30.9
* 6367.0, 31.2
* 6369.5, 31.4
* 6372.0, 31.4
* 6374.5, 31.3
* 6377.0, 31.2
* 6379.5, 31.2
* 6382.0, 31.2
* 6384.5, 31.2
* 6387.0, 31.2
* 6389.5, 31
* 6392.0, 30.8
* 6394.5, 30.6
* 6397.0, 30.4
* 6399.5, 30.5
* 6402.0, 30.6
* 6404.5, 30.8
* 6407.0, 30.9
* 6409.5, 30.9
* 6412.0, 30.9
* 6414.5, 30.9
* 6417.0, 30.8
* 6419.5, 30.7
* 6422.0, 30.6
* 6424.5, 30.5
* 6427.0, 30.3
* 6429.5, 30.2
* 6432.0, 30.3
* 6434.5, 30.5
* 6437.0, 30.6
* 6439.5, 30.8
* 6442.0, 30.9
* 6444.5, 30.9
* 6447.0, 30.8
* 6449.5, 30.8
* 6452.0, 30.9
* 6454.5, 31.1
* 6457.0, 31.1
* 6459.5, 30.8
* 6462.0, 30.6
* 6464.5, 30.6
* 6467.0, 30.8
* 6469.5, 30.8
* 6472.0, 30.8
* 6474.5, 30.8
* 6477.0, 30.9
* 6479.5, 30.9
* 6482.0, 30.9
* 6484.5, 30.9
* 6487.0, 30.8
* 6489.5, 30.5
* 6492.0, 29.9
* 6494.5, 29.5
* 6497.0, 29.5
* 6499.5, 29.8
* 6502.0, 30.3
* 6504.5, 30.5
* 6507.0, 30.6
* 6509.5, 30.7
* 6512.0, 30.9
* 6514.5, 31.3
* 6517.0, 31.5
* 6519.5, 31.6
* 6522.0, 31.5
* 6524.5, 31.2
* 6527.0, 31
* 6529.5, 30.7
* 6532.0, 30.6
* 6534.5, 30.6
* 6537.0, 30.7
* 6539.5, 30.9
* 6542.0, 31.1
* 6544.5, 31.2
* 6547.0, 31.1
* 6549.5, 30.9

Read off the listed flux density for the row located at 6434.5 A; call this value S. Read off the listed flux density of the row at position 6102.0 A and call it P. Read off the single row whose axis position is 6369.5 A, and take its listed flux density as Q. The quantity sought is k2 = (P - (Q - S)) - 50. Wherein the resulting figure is -19.5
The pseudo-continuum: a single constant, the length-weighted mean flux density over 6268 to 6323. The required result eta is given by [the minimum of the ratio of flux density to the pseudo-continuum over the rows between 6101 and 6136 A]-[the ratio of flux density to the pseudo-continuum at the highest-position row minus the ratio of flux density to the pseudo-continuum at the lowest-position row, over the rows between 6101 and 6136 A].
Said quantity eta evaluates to 1.01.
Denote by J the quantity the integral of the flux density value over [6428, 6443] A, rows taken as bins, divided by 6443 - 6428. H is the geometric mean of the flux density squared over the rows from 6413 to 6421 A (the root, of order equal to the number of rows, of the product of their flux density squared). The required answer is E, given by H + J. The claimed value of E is 979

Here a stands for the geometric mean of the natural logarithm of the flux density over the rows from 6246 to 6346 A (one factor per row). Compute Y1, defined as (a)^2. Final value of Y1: 11.82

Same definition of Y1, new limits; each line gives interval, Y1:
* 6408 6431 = 11.71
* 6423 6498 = 11.71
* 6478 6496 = 11.68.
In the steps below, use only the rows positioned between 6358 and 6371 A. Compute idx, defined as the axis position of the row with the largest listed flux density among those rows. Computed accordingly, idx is 6369.5 A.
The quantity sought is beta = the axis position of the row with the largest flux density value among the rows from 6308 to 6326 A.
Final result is 6324.5 A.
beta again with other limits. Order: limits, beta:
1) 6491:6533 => 6519.5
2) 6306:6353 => 6352.0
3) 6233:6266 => 6264.5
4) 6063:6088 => 6064.5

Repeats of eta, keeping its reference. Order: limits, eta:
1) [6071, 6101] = 1.04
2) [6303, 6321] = 0.99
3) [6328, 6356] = 0.98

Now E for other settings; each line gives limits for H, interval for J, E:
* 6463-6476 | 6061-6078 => 979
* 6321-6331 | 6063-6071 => 1000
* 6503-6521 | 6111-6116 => 994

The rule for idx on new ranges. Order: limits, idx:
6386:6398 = 6387.0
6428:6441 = 6439.5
